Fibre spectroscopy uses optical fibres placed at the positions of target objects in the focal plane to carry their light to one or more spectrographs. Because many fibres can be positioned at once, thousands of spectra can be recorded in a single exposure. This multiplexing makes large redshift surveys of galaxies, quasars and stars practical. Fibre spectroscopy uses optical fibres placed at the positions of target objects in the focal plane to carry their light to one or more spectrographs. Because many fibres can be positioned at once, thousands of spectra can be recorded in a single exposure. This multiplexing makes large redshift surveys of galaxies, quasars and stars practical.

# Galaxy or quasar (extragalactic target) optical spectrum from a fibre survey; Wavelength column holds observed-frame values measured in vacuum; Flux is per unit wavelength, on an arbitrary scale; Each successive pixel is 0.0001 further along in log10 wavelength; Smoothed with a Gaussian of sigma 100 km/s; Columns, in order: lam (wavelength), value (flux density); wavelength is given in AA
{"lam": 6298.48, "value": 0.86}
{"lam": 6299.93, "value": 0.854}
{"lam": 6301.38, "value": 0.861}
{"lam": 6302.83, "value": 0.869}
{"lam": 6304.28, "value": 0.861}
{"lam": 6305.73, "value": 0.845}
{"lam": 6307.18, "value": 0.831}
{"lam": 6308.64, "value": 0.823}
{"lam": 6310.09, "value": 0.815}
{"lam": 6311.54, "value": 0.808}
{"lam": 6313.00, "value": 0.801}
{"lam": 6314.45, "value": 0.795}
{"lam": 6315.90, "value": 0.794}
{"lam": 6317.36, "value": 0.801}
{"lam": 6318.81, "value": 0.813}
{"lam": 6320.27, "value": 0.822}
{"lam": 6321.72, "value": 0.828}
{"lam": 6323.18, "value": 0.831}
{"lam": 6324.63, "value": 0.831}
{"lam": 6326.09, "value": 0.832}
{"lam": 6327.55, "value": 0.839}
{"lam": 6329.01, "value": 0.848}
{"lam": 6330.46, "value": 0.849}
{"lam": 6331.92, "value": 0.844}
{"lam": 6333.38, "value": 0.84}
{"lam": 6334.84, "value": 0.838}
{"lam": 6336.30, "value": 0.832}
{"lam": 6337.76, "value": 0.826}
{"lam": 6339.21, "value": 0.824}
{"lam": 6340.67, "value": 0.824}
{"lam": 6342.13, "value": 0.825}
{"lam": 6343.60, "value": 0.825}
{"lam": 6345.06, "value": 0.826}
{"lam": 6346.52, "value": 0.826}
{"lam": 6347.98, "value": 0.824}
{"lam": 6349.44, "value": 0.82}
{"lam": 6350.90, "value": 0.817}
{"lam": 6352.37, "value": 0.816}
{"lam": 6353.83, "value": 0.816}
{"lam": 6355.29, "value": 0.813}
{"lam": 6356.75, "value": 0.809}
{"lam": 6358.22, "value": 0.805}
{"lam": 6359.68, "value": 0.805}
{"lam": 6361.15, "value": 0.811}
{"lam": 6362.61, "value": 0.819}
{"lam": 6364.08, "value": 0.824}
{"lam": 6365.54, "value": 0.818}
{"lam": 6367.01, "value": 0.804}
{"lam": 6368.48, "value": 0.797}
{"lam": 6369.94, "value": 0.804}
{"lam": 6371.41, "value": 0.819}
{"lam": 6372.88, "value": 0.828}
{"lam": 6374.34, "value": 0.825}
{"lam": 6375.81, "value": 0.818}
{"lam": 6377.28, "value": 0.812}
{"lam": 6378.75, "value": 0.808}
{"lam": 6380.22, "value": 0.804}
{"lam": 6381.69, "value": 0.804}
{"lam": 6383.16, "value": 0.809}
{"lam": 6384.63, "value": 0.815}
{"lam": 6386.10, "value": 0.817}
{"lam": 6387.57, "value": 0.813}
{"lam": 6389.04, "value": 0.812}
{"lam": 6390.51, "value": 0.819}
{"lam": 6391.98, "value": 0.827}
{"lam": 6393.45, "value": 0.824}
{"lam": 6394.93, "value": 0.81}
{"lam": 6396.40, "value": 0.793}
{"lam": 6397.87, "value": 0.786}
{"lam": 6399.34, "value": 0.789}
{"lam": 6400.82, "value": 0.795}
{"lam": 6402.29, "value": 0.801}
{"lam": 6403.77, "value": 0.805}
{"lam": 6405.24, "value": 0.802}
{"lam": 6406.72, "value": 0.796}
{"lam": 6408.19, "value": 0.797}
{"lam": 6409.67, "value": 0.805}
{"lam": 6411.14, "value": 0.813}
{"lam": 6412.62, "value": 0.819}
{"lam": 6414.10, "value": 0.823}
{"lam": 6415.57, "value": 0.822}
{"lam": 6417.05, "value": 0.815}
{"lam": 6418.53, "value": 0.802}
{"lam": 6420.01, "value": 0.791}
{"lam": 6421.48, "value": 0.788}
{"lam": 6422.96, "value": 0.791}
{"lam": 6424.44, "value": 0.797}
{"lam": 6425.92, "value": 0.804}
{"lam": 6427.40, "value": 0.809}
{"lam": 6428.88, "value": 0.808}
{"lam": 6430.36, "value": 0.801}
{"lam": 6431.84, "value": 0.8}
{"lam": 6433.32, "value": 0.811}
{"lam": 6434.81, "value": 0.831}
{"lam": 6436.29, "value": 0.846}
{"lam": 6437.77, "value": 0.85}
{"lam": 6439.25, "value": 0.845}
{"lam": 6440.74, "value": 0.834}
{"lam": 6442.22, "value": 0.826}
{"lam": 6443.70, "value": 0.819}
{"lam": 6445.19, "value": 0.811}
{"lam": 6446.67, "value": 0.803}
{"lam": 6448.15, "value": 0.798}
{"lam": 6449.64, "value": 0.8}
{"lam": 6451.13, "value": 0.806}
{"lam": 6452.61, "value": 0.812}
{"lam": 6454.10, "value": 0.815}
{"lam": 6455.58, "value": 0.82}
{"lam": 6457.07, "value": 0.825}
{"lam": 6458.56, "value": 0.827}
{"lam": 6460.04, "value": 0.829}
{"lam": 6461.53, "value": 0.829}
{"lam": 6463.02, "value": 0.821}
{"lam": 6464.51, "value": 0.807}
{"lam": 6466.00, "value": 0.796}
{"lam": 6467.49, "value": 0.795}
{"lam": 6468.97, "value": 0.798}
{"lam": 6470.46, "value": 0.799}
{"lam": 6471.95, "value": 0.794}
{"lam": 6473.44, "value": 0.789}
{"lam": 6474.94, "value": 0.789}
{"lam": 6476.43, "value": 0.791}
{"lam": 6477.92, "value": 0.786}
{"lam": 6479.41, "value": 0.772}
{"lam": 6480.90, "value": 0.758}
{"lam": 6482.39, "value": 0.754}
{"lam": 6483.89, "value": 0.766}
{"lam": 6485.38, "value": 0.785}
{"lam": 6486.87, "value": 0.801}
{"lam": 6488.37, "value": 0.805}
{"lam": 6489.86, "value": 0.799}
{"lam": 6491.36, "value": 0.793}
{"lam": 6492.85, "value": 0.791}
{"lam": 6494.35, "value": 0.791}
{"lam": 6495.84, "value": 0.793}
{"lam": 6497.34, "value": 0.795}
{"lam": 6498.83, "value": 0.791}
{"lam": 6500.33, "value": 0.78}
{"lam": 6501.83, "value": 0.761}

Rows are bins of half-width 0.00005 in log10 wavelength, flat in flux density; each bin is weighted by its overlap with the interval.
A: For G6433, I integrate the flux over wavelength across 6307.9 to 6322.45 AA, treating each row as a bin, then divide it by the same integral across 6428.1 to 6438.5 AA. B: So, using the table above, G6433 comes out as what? 1.4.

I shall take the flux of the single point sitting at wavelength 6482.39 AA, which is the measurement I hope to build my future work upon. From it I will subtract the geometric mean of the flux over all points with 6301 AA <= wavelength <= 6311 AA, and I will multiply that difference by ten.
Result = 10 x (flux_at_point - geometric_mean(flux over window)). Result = -0.89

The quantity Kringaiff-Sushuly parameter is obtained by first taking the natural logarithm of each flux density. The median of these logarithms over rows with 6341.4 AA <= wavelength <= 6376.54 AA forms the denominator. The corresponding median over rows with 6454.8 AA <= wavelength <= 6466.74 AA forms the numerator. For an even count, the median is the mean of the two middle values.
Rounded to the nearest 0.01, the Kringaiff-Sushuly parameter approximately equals 0.97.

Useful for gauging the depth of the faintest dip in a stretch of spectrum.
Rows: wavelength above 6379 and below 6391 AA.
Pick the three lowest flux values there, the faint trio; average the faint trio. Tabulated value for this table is 0.806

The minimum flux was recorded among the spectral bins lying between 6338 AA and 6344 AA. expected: 0.824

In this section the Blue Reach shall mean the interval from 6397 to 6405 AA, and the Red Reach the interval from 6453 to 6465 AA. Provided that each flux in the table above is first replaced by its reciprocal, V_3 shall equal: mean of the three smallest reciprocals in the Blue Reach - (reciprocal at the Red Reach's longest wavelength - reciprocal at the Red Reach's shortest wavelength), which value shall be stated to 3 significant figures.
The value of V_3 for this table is 1.24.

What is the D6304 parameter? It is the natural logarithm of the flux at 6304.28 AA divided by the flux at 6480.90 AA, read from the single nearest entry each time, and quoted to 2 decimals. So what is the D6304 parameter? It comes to 0.13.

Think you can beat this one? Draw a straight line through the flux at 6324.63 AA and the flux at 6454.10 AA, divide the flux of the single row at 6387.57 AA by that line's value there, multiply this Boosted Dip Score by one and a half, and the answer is 1.48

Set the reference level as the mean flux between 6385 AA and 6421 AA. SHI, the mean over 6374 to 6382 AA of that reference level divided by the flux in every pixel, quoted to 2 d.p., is 0.99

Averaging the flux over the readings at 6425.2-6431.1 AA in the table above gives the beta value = 0.806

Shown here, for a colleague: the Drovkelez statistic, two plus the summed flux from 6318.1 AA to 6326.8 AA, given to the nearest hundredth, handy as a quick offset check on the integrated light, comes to 6.96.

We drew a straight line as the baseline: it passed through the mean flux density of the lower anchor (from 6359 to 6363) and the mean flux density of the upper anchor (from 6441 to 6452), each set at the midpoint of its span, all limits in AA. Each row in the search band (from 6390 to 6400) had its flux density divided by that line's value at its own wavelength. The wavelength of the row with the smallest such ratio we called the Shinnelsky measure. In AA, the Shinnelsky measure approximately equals 6397.87 AA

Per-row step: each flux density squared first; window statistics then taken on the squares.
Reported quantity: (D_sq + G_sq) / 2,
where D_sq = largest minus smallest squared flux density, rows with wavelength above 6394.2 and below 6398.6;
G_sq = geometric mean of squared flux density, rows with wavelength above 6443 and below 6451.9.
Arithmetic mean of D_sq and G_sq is 0.344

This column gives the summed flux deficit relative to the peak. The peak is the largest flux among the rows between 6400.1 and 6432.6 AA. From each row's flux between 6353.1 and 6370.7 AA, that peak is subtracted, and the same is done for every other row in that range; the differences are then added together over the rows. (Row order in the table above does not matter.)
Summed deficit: -0.15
